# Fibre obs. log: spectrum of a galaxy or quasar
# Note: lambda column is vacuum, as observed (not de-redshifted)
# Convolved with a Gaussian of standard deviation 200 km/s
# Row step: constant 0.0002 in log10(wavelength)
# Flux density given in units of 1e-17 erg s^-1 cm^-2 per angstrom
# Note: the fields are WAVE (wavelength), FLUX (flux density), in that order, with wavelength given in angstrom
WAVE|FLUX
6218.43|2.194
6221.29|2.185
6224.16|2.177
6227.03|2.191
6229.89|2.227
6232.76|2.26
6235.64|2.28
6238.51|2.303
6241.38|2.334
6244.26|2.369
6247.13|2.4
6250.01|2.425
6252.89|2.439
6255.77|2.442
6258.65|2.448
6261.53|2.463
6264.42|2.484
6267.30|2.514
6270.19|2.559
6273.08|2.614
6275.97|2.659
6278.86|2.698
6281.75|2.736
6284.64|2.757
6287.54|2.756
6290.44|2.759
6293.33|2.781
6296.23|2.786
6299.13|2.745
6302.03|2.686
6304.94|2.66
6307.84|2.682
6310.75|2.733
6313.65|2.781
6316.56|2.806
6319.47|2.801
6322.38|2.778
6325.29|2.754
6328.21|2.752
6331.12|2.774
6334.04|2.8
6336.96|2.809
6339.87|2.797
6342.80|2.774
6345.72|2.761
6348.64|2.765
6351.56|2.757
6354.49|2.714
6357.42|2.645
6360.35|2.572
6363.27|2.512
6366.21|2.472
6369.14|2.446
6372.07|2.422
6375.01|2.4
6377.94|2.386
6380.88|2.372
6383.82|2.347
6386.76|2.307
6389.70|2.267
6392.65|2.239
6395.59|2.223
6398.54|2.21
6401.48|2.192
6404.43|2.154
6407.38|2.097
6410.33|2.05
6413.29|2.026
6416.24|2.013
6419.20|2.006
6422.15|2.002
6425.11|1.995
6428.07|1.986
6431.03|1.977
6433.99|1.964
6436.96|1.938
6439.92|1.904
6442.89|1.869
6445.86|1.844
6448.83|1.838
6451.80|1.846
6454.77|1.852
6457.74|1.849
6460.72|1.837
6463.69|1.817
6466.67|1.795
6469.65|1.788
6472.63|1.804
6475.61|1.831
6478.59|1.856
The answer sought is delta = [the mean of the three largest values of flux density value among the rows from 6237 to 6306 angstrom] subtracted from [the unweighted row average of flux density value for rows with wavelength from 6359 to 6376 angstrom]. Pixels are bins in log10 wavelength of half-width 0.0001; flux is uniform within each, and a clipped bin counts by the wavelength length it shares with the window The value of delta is -0.3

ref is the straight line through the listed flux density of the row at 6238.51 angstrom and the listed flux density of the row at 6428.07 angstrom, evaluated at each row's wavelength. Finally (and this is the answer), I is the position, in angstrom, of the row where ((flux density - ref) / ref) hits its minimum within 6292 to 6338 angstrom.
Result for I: 6304.94 angstrom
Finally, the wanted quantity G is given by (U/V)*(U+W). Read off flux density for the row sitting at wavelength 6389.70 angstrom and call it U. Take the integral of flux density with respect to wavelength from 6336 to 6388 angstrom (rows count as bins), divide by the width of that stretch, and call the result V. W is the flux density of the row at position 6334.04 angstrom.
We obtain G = 4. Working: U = 2.267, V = 2.6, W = 2.8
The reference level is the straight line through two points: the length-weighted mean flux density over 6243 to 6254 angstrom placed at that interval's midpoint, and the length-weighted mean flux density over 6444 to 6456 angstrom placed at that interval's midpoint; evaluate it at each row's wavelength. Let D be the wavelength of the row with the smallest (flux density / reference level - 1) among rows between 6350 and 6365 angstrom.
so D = 6363.27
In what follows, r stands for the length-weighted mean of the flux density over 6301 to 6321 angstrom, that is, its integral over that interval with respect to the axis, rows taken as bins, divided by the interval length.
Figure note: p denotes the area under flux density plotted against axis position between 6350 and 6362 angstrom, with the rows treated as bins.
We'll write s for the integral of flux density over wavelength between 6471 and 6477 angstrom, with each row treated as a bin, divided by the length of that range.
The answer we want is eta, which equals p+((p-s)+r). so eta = 65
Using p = 32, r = 2.74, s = 1.8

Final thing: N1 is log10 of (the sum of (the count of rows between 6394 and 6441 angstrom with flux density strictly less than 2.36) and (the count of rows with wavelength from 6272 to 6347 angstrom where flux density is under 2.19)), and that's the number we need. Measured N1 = 1.20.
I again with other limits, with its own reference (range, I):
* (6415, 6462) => 6448.83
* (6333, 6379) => 6377.94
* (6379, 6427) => 6425.11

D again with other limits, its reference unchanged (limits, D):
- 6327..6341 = 6328.21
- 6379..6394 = 6392.65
